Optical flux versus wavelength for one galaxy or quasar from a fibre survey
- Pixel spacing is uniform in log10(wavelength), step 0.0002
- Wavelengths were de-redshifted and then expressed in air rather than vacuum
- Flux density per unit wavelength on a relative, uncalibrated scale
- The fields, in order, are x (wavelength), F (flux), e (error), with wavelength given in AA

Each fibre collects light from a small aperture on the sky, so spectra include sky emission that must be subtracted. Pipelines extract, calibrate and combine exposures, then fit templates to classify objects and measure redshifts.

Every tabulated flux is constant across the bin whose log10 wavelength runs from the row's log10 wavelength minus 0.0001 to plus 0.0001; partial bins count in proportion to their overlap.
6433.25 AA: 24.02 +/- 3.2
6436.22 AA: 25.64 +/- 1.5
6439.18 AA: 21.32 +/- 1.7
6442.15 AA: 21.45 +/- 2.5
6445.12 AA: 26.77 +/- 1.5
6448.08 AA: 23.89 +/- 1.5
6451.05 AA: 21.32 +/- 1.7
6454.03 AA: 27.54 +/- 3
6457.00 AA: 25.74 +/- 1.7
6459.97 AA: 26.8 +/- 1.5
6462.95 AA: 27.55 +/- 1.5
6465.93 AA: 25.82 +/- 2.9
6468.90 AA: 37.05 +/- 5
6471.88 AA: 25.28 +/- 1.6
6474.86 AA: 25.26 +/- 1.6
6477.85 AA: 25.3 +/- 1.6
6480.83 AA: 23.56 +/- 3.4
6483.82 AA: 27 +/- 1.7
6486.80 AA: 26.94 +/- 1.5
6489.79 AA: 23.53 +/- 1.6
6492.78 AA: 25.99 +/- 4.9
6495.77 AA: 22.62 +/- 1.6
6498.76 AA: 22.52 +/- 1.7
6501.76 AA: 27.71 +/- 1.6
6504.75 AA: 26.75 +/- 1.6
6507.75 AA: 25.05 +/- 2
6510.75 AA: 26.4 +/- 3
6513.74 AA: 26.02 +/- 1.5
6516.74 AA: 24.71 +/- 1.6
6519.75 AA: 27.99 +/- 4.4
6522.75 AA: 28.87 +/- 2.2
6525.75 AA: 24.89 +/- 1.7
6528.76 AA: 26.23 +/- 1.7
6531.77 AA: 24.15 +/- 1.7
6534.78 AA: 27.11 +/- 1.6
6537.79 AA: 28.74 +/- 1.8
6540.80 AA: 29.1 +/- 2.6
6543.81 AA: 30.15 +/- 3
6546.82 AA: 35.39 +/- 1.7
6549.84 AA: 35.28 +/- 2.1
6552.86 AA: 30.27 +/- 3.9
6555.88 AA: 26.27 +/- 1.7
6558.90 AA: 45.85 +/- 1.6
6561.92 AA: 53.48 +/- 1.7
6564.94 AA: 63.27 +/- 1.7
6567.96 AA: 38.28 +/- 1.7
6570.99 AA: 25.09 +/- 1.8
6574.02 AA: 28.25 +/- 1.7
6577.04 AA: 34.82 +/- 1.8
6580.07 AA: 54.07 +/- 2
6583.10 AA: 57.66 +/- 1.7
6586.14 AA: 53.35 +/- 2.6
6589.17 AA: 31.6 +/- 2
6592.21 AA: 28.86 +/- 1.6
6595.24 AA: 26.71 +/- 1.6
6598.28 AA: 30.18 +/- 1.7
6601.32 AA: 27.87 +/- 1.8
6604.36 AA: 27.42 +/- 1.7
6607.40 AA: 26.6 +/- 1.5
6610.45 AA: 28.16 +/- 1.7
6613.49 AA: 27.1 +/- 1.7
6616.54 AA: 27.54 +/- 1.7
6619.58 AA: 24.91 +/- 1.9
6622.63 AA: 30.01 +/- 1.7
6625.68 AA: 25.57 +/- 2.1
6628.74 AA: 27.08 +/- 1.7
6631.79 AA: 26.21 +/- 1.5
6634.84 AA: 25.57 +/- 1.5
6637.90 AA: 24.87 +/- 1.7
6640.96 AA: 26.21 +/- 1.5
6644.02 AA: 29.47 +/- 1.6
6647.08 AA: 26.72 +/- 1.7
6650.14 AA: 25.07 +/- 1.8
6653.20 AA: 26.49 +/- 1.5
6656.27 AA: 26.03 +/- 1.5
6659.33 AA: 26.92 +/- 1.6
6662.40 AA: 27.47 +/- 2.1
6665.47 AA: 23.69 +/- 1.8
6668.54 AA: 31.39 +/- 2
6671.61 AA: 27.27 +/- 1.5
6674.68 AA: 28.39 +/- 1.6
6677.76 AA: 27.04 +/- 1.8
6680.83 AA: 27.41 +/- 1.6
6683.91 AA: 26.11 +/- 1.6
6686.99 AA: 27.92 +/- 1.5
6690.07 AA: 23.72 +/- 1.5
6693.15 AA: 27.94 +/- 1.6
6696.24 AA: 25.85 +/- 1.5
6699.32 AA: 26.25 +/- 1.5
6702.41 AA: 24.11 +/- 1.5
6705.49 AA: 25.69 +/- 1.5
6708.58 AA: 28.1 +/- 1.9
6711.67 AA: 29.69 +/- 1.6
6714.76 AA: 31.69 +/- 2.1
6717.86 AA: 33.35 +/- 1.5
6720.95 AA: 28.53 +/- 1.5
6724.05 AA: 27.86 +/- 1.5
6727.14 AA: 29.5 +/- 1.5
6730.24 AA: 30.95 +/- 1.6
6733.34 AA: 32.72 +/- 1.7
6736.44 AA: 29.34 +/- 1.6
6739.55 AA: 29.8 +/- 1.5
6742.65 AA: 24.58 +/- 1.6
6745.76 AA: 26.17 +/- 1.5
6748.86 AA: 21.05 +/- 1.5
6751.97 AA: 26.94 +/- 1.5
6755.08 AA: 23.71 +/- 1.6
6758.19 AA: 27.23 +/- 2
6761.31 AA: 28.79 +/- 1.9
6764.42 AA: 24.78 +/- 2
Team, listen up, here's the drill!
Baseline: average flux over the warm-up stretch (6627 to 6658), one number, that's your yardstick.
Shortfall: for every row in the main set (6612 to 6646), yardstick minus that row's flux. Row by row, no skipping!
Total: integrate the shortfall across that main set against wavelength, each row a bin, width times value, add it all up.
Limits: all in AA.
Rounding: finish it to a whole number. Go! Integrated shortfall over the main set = -14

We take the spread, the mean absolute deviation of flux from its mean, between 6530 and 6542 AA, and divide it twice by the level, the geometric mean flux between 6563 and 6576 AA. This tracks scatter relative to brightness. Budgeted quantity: 0.0013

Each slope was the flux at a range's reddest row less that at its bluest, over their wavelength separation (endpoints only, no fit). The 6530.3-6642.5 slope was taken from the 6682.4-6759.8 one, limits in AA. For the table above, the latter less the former 0.00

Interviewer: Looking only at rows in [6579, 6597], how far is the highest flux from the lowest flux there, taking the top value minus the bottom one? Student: 31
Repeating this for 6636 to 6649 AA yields 5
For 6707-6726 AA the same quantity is 5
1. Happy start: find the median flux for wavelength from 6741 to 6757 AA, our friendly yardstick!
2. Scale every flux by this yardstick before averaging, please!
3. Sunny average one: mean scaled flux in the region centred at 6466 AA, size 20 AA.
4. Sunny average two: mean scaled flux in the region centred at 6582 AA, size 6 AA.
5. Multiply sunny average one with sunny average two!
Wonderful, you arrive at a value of 2.6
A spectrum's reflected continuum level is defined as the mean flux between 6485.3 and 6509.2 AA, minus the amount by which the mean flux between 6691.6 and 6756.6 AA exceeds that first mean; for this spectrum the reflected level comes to 22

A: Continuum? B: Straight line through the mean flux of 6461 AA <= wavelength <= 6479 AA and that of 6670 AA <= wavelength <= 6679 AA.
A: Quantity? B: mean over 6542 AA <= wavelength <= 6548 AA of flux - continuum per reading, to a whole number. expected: 5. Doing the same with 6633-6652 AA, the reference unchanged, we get -1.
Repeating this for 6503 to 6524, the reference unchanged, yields -1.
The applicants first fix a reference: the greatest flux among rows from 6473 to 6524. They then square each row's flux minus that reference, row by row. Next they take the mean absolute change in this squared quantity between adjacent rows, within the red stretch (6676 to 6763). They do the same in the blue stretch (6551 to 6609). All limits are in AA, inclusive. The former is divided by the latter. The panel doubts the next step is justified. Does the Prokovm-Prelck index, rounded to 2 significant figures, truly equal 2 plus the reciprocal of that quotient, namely 18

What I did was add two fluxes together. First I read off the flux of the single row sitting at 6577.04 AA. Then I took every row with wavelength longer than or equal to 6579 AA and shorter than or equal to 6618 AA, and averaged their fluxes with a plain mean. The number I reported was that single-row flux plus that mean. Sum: 69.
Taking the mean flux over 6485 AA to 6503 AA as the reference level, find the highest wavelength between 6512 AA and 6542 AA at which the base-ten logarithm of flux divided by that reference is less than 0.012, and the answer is 6531.77 AA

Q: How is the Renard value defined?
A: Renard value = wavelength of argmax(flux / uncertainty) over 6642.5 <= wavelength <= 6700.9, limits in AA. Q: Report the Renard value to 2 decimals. 6686.99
